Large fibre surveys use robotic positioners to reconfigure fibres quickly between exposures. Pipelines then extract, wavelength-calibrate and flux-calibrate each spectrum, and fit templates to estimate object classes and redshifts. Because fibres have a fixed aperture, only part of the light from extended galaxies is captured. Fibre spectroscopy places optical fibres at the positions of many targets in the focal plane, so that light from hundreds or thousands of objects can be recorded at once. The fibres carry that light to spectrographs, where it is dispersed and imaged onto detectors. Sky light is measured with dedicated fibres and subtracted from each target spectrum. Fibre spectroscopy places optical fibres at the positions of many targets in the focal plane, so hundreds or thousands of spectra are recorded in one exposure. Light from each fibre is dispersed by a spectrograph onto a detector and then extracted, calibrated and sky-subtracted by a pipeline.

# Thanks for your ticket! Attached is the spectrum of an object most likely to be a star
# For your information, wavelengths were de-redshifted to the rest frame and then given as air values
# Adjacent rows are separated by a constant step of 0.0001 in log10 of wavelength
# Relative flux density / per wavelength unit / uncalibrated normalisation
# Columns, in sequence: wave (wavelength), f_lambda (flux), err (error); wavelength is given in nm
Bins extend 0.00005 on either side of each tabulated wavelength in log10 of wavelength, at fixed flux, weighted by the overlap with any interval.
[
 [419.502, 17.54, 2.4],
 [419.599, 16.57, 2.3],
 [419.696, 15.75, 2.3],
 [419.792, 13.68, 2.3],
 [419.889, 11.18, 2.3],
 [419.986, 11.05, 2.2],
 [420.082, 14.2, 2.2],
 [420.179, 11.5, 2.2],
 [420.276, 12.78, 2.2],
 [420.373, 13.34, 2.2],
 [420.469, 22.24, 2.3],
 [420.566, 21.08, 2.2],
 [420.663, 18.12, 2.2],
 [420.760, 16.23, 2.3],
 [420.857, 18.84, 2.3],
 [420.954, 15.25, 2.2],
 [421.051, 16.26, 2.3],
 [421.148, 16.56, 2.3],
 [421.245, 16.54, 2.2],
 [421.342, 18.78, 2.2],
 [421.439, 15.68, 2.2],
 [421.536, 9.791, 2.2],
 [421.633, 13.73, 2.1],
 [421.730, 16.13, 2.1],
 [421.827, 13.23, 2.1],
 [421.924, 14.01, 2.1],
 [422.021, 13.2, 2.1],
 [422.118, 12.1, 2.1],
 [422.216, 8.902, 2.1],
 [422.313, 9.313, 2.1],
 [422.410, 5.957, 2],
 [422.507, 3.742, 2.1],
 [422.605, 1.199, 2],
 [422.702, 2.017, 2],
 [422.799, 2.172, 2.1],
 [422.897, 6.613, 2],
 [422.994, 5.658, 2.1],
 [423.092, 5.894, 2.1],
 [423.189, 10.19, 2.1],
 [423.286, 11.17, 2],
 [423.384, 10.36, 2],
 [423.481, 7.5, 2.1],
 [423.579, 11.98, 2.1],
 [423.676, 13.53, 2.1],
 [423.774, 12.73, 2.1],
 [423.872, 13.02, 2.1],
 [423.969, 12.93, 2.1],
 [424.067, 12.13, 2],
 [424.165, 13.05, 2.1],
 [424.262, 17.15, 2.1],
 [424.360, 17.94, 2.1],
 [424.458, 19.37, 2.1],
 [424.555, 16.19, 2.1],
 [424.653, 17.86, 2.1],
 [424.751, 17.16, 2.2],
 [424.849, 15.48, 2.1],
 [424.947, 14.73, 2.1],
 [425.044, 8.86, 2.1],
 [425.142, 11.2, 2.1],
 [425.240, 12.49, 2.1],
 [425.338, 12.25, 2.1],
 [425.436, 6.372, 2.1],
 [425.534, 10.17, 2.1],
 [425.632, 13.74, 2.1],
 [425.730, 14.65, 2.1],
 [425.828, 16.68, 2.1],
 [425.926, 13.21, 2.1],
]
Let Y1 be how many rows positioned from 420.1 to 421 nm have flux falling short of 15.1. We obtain 3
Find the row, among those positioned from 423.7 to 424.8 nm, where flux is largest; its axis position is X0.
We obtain 424.458 nm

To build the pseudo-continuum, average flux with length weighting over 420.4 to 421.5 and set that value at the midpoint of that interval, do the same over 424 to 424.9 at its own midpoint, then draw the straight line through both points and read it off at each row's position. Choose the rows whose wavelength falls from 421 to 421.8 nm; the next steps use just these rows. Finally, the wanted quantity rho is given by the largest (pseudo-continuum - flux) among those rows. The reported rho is 8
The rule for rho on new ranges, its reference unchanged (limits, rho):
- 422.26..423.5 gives 16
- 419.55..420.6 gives 7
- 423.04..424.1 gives 11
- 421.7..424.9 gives 16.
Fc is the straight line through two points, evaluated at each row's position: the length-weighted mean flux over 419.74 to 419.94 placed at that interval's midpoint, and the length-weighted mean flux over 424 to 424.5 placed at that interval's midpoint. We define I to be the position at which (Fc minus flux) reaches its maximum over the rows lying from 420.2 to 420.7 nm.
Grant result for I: 420.276 nm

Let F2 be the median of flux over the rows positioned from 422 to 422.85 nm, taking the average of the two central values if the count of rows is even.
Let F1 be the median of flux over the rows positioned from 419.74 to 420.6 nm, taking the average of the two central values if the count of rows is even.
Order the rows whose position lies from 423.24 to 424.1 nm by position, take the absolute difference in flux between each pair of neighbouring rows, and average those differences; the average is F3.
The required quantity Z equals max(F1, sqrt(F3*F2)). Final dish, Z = 13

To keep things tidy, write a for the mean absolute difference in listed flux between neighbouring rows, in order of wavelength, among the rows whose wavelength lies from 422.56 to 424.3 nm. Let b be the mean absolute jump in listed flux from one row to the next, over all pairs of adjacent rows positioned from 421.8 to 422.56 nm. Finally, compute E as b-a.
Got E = 0.0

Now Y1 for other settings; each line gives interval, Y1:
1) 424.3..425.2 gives 3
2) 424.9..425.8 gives 9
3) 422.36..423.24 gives 9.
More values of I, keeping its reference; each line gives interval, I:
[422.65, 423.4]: 422.702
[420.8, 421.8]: 421.536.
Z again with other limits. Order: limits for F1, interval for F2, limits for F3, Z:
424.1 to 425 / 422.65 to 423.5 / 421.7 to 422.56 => 17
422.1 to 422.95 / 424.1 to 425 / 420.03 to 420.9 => 7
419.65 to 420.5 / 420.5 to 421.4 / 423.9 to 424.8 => 13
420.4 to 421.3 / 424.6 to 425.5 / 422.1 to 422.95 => 17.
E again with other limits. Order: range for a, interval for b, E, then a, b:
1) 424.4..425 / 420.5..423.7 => 0.6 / 1.6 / 2.2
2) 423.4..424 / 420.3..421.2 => 1.4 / 1.4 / 2.8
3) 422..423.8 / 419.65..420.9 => 0.5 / 2.0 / 2.5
